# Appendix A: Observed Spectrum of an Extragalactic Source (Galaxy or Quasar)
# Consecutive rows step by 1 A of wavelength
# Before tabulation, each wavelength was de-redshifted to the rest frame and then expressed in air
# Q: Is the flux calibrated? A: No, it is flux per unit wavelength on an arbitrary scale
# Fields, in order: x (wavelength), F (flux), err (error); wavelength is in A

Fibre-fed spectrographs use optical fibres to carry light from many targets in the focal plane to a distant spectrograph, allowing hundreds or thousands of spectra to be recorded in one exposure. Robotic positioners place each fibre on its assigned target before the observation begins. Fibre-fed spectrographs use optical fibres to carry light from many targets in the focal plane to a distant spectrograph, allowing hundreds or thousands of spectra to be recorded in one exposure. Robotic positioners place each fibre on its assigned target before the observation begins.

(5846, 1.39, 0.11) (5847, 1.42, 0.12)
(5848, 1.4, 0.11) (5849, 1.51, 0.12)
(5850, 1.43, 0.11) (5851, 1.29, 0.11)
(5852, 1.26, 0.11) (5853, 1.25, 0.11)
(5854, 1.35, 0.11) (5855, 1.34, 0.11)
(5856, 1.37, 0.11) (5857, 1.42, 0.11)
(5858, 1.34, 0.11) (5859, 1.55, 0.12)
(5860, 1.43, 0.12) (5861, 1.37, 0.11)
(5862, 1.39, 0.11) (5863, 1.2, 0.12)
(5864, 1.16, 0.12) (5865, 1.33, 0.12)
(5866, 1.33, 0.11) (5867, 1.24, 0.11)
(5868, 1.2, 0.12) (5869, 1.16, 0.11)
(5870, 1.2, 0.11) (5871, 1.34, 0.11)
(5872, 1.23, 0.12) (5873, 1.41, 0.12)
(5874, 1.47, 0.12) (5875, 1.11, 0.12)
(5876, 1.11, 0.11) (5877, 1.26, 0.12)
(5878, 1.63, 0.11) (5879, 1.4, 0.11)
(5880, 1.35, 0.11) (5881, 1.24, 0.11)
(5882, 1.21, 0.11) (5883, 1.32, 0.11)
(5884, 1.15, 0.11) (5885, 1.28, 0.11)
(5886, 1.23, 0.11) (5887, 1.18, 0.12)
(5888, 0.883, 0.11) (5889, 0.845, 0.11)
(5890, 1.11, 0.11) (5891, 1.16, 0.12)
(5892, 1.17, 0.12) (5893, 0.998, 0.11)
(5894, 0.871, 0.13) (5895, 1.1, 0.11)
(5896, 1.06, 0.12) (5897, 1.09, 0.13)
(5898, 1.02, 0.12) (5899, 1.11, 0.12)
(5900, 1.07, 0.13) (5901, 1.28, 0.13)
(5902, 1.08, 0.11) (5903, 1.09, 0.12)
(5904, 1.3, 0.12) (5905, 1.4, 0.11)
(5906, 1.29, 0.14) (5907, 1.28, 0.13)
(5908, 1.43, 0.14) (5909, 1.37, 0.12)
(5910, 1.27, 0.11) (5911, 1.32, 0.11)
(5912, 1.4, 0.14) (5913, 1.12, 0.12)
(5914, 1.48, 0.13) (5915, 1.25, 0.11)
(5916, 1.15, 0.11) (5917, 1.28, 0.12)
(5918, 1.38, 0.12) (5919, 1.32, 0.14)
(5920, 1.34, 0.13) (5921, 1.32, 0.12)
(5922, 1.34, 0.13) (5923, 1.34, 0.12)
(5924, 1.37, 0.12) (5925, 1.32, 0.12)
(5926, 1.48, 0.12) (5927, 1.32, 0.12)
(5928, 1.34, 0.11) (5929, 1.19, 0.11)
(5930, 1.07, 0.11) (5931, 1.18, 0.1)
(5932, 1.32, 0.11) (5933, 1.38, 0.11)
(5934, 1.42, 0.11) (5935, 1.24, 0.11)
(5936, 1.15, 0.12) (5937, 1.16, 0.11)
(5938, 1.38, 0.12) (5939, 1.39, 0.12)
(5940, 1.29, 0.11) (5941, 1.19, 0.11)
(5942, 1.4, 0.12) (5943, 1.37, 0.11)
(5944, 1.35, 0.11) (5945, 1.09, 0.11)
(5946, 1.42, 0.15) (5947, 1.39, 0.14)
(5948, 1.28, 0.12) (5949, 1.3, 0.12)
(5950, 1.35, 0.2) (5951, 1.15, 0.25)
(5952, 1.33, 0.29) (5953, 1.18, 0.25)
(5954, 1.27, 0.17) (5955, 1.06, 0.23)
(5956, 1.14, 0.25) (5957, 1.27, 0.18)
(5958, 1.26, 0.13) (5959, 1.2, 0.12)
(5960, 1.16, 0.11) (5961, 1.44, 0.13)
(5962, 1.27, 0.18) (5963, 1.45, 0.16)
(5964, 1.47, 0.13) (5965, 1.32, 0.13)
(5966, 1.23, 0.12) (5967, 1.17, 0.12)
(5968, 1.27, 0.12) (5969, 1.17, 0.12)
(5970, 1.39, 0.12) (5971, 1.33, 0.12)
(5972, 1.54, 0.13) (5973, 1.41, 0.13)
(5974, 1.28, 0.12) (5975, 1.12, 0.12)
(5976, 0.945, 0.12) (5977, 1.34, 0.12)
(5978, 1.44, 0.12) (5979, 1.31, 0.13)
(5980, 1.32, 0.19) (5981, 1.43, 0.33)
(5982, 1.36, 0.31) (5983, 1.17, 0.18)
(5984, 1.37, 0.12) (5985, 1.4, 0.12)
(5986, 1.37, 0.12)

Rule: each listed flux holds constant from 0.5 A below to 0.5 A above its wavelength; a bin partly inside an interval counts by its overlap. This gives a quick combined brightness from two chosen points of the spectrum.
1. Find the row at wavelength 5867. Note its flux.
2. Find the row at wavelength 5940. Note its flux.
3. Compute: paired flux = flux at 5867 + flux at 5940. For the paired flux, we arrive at 2.53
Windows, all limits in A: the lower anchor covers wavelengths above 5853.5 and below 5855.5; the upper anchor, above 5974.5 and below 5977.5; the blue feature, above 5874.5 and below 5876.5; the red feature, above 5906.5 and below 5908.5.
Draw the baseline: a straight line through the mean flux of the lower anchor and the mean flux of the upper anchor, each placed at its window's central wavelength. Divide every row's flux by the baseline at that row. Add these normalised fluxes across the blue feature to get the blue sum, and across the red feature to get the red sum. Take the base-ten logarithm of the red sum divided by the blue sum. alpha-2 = 0.11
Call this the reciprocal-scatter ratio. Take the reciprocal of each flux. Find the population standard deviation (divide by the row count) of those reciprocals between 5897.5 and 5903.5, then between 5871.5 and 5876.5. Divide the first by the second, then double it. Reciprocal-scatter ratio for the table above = 1.3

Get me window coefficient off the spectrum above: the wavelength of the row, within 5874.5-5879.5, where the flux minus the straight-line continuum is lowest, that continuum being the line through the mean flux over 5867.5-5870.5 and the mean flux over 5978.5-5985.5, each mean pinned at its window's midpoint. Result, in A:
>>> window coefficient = 5876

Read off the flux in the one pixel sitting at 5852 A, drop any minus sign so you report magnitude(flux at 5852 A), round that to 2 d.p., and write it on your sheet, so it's 1.26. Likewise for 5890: 1.11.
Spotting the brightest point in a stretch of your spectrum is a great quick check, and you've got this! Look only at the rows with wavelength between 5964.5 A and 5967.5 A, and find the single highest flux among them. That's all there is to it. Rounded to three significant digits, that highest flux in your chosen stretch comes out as 1.32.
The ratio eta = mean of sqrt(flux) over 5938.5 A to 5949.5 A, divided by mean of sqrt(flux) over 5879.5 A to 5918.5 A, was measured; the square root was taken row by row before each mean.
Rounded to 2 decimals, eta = 1.05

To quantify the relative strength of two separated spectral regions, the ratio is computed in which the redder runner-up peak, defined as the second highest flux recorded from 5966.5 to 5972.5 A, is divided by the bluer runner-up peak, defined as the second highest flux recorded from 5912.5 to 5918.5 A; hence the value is 1.01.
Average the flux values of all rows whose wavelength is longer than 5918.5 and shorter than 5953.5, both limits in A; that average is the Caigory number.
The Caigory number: 1.30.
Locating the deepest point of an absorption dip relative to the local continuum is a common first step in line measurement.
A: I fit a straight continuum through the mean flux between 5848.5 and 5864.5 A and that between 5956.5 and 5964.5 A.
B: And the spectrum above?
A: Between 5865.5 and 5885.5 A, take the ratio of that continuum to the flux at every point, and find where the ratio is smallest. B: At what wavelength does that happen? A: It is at 5878 A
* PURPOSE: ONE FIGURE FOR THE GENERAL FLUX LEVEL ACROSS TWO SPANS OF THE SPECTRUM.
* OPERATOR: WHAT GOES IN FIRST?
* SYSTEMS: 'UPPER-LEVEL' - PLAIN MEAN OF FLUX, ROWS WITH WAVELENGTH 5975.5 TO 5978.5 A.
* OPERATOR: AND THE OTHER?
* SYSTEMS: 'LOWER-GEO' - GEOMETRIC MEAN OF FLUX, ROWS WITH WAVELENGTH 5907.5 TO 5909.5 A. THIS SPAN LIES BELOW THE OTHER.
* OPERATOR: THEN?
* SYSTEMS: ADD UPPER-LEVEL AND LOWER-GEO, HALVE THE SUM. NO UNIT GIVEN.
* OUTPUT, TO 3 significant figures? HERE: 1.32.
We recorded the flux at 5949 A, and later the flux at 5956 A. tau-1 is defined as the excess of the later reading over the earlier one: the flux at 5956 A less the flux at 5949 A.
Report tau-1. -0.16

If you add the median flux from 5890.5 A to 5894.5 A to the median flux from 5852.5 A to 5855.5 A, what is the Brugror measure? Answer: 2.42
